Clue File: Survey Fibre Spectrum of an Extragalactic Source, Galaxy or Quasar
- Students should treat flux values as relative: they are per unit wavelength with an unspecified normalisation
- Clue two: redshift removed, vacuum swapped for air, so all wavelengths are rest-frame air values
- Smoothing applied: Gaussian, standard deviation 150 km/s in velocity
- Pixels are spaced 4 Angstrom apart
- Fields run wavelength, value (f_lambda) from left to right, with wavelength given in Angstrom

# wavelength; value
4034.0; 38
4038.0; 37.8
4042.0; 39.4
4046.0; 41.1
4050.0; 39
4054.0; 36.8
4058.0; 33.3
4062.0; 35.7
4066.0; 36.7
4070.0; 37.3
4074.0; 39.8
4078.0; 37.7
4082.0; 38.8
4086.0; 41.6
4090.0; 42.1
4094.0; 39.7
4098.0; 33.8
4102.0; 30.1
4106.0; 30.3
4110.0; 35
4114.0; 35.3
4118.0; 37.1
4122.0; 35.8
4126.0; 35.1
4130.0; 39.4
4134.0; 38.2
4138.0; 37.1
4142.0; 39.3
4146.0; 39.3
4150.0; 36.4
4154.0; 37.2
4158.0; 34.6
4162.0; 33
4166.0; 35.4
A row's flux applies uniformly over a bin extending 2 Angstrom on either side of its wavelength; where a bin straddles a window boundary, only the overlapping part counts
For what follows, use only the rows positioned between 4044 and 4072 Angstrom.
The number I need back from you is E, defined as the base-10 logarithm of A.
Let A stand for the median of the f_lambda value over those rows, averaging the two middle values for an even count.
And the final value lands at 1.57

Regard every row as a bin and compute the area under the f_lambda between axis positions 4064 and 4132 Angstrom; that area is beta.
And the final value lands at 2502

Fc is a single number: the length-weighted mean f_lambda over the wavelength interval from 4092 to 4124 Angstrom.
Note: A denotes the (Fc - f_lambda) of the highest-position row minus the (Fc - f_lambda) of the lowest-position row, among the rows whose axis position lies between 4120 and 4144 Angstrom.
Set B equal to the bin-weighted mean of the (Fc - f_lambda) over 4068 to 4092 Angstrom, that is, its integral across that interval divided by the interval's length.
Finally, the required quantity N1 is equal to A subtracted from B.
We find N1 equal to -1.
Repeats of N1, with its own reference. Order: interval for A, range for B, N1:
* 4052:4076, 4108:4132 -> 1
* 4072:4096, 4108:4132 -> -2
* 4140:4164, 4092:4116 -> -6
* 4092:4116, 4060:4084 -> -7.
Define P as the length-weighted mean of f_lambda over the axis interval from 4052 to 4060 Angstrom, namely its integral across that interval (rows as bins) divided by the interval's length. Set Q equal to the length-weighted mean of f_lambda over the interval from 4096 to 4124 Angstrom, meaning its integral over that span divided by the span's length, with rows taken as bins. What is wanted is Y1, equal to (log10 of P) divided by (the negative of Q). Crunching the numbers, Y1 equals -0.046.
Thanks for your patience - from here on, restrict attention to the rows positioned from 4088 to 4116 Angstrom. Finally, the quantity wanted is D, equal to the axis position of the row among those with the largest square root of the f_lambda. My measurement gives 4090.0 Angstrom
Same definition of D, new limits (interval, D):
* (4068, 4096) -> 4090.0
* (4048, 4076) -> 4074.0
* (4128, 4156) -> 4130.0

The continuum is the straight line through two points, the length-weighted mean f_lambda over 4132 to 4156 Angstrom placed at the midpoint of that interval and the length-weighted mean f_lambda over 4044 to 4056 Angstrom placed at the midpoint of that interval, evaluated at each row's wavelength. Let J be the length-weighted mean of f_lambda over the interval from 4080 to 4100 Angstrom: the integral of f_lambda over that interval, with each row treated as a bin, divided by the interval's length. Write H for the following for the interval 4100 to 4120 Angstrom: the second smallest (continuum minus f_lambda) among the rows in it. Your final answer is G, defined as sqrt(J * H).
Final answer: 10.8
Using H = 3.0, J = 39.2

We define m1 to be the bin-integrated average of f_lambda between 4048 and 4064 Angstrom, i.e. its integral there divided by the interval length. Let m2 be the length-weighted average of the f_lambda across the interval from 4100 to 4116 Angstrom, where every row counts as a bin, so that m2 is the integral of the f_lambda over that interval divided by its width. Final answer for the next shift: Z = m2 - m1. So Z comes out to -4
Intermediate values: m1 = 36.2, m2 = 32.7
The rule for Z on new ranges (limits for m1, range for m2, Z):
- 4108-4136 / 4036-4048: 3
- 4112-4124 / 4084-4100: 3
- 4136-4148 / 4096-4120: -5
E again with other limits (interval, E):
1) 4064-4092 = 1.59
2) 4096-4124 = 1.54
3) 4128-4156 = 1.58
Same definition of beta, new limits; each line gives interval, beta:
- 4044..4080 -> 1350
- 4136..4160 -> 896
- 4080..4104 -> 904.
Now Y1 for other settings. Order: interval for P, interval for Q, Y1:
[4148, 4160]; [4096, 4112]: -0.048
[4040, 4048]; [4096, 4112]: -0.050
